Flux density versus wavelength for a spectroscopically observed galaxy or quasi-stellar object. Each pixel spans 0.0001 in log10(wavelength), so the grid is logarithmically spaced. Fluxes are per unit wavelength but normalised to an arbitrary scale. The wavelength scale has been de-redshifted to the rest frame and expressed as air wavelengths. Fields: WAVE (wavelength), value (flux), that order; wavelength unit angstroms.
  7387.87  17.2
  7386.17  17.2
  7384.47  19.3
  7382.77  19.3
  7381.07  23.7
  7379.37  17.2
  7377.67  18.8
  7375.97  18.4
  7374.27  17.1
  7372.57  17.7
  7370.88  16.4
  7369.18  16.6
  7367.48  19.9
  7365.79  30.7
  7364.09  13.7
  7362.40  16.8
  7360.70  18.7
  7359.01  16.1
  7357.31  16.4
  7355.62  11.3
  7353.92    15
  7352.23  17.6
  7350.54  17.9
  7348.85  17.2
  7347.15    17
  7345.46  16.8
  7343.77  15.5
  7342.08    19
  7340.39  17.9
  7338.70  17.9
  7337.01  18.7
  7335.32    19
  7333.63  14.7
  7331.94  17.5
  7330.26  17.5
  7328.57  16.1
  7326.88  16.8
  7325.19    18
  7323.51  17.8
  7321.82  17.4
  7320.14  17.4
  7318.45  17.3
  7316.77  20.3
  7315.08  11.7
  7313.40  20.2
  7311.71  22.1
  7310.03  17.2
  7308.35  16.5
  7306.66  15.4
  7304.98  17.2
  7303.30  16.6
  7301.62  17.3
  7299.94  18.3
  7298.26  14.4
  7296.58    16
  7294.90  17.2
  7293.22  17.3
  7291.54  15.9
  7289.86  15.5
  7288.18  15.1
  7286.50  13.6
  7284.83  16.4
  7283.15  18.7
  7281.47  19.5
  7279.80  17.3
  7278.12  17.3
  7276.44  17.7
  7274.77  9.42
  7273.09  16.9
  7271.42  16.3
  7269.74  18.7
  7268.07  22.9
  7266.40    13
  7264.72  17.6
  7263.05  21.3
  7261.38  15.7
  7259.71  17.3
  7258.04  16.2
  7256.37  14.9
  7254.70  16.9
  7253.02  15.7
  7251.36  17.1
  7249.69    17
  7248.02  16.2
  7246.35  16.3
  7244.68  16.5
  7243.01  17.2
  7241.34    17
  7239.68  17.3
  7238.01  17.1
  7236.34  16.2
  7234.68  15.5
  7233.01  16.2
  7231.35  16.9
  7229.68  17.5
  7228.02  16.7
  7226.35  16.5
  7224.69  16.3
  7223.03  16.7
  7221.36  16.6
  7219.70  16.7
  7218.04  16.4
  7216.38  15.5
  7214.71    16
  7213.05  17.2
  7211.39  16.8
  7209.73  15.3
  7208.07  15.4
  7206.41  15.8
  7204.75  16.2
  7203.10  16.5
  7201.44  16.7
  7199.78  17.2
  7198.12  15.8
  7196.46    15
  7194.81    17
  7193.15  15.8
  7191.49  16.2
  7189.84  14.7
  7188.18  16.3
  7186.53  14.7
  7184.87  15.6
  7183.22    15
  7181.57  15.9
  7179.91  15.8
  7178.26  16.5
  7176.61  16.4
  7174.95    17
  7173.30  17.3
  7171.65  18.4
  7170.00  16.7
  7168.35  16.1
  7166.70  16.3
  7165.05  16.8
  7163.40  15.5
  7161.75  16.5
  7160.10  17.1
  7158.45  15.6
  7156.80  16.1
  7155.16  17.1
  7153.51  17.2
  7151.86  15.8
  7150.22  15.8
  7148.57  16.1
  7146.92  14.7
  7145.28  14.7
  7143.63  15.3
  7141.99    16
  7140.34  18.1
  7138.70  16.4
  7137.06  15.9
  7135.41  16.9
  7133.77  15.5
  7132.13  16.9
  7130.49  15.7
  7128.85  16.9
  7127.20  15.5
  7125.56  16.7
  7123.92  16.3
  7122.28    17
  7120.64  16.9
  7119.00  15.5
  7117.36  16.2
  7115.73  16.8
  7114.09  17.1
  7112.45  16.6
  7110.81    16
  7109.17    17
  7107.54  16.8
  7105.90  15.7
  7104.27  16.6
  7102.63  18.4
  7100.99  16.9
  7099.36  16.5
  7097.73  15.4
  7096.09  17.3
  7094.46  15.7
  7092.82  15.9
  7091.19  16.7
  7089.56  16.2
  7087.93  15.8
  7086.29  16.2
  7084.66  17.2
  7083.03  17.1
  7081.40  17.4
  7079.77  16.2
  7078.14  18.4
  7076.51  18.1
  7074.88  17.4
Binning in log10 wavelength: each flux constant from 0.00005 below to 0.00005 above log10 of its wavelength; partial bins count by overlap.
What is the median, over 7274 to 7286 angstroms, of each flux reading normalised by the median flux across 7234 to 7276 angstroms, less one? 0.024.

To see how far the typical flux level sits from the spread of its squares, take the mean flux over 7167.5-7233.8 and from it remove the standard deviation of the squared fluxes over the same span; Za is -9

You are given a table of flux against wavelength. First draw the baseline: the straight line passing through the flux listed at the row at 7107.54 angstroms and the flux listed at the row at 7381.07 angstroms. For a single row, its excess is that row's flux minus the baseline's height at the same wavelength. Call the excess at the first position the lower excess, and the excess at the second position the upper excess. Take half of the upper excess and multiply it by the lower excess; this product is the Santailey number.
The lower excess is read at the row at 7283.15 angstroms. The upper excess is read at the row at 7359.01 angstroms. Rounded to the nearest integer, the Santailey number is 9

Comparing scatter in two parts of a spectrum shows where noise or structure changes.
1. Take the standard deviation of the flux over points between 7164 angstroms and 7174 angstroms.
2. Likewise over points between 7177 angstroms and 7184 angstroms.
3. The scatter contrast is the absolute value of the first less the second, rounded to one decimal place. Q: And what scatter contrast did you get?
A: 0.2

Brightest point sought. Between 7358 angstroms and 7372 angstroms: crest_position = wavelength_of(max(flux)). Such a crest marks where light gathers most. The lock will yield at 7365.79 angstroms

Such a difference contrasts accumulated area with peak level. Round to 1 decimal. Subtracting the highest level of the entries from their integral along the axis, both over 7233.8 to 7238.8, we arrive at 64.2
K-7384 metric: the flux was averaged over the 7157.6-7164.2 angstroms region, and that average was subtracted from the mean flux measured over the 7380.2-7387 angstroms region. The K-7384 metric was 3.7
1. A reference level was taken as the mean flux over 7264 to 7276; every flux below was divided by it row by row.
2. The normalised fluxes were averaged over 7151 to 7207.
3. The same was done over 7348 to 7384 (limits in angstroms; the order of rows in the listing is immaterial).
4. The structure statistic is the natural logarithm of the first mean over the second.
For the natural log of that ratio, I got -0.10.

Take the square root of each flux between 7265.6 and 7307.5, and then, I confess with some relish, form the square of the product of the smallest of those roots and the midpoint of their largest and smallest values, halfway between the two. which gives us 145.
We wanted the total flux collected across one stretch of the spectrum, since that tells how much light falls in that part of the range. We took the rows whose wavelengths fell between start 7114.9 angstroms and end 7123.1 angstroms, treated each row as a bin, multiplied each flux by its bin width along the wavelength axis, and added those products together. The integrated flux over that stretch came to 135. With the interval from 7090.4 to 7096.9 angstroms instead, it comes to 107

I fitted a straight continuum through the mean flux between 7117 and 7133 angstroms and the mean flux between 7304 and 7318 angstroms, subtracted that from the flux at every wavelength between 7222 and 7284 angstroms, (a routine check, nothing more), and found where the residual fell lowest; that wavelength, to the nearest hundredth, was 7274.77 angstroms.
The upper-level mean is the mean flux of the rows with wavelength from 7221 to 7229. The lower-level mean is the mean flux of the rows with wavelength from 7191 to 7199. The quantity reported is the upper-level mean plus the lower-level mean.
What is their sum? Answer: 32.5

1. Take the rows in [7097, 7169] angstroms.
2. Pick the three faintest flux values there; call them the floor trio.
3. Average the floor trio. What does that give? 14.9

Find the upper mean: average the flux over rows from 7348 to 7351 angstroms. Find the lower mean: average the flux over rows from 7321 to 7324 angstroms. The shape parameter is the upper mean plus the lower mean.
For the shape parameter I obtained 35.1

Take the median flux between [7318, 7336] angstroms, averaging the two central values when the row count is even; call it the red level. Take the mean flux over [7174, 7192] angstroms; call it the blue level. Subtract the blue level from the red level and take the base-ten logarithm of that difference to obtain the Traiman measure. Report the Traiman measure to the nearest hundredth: 0.20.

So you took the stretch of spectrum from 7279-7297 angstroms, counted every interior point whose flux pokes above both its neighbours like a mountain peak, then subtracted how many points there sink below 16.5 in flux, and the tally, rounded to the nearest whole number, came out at -4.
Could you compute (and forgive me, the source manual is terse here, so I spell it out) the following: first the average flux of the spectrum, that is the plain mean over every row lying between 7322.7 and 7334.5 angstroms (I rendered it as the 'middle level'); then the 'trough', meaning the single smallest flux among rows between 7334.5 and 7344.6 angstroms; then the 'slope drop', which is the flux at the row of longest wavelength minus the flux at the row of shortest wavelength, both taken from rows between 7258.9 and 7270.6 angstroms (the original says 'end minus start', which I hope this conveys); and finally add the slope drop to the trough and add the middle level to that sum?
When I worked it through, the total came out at 33.8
